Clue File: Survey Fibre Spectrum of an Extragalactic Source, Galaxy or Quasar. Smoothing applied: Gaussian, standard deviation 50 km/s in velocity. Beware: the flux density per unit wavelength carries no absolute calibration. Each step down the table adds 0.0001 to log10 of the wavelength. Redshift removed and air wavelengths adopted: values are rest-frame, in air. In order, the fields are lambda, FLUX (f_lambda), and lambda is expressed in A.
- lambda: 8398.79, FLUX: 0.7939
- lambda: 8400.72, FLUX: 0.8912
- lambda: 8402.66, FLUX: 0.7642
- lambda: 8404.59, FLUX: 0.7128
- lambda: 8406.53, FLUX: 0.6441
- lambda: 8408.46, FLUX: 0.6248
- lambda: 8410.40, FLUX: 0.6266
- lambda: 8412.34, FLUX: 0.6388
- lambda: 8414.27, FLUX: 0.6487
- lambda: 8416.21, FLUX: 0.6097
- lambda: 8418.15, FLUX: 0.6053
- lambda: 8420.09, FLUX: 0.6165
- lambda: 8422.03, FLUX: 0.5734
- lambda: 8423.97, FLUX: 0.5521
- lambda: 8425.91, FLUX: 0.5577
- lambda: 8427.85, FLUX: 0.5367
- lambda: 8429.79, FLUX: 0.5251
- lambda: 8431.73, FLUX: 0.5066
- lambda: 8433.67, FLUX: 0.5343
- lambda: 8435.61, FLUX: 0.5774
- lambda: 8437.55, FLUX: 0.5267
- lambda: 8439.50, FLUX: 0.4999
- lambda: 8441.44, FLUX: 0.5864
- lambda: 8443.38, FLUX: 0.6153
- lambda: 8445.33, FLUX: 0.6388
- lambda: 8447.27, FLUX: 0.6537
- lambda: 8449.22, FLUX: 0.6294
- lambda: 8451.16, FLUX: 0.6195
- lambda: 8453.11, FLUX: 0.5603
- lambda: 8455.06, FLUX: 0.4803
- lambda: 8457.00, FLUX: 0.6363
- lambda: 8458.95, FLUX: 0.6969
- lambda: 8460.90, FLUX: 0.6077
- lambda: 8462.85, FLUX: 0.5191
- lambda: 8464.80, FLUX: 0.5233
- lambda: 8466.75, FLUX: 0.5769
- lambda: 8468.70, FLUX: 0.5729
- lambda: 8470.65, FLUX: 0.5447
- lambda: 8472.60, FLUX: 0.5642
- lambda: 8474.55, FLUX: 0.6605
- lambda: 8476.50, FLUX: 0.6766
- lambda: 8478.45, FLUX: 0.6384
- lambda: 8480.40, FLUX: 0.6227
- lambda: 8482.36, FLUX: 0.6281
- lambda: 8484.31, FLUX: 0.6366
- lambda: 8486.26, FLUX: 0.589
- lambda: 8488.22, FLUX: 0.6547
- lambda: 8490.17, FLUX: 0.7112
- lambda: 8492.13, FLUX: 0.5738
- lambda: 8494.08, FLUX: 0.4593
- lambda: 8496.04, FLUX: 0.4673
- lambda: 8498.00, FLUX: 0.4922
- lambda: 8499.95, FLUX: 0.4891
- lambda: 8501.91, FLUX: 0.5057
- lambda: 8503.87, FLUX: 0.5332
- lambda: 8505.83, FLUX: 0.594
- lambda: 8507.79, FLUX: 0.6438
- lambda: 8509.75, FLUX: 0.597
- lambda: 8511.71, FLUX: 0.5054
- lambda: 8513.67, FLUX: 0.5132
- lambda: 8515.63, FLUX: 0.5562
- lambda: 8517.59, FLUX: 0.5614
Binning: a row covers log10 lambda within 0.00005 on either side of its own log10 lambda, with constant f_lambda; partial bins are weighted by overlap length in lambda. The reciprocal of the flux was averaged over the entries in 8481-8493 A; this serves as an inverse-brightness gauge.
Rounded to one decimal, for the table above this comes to 1.6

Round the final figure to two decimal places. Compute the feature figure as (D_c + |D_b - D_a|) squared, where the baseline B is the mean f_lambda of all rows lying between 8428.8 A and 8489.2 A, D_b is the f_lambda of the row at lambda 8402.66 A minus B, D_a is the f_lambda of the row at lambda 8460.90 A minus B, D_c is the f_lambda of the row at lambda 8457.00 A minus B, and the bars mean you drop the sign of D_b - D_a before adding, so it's 0.04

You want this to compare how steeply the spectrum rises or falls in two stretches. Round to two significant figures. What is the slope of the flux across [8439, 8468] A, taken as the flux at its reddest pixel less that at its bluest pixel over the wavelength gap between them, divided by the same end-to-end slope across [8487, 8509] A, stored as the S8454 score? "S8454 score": -5.1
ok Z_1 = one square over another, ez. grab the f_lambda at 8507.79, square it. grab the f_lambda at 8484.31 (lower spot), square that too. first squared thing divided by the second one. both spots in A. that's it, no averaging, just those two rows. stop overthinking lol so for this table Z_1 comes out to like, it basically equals 1.02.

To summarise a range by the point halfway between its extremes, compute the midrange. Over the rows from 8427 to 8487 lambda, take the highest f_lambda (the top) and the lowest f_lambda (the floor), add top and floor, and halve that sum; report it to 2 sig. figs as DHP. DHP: 0.59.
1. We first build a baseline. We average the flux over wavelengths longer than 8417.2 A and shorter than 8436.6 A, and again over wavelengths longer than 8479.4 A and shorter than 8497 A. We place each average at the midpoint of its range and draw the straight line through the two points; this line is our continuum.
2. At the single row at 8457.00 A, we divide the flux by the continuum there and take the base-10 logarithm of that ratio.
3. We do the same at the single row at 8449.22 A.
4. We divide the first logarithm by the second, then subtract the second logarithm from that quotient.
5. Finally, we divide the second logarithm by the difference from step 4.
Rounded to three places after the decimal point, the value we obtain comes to 0.042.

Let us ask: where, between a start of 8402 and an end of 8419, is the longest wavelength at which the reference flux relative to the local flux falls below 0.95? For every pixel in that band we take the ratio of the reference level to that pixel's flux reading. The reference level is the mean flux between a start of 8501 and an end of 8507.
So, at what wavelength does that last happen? 8418.15 A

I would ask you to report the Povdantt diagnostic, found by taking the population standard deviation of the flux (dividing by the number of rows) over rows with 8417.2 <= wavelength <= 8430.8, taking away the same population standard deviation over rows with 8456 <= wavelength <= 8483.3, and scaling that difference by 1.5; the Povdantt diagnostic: -0.03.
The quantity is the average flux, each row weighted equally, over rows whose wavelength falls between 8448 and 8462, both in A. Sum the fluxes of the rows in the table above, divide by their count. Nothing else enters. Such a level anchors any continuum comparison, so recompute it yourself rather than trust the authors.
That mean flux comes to 0.604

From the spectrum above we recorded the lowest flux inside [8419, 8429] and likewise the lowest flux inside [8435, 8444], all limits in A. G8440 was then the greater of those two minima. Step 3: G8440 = 0.54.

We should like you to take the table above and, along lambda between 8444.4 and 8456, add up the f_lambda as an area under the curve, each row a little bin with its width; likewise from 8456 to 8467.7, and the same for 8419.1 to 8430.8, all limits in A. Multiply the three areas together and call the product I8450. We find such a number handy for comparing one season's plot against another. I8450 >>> 315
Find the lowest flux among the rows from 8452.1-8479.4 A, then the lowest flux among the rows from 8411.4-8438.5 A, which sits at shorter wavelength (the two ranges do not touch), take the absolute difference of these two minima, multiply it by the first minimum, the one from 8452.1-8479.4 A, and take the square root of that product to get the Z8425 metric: 0.112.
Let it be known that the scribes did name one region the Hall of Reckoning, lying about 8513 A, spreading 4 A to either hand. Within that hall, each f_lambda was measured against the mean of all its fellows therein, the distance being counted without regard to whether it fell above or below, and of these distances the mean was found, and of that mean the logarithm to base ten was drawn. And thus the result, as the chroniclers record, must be -1.47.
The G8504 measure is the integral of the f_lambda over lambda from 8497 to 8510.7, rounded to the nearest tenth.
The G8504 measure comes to 7.5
